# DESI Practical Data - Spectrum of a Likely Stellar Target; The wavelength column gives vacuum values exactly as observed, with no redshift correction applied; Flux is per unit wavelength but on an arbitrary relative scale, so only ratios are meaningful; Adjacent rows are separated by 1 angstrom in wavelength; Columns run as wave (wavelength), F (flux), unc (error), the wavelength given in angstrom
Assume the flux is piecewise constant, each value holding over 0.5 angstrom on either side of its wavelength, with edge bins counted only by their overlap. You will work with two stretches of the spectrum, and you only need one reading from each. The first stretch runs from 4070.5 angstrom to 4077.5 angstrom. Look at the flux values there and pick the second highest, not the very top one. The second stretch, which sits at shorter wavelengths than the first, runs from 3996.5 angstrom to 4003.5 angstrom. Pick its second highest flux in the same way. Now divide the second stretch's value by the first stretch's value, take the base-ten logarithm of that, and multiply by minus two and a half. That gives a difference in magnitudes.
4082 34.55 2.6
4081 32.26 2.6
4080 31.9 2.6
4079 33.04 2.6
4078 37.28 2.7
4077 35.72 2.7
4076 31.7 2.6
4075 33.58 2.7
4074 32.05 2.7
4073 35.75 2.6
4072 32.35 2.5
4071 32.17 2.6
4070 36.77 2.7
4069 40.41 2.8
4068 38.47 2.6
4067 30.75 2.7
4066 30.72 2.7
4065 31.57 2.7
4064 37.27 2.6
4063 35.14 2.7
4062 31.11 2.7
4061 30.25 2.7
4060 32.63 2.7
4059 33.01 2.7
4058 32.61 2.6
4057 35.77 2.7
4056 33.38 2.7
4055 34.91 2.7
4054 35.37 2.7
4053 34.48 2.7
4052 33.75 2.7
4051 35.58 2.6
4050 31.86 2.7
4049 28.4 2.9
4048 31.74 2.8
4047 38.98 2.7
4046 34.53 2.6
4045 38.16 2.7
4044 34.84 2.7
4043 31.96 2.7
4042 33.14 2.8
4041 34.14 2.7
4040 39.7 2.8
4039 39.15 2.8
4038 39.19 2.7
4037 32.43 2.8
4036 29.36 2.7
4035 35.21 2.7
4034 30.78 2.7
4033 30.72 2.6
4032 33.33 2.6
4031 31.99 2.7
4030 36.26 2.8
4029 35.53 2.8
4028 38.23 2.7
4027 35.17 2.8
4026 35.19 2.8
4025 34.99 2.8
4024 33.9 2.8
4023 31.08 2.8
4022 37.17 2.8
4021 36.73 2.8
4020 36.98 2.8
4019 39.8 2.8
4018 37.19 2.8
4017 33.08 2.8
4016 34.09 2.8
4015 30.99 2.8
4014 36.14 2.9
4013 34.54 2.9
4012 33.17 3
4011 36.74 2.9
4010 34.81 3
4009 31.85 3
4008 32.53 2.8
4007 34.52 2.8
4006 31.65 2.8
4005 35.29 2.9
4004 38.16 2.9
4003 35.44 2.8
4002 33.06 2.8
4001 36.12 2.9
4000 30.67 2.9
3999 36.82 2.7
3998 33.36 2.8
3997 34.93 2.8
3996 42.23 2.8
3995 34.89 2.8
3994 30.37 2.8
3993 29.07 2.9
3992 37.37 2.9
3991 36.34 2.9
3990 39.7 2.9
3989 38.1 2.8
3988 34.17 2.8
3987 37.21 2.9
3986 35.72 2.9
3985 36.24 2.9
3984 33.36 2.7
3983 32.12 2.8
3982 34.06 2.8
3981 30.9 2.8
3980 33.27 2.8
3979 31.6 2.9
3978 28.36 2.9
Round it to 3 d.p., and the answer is -0.012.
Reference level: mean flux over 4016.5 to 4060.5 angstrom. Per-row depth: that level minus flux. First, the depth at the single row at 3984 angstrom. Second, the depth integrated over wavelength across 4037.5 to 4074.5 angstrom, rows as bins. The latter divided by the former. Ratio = 7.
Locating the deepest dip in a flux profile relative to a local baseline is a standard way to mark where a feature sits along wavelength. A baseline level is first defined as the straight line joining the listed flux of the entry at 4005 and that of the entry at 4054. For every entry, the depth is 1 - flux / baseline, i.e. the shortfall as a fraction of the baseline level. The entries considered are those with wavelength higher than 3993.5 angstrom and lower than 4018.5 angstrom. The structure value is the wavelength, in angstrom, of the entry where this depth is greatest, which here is 3994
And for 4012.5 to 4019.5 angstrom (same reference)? 4015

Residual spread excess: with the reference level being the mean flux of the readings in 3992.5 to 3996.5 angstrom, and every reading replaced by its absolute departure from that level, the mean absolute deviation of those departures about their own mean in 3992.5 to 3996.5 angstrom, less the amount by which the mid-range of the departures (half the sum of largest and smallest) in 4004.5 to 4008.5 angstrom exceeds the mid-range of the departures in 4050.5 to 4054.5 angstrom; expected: 1.6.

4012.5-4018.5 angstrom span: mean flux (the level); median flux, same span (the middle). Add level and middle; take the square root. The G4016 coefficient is 8.29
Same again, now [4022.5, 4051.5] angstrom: 8.30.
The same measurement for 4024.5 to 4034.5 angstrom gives 8.32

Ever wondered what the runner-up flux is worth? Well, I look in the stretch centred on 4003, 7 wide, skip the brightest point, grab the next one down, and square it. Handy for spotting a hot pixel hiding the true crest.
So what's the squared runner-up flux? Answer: 1305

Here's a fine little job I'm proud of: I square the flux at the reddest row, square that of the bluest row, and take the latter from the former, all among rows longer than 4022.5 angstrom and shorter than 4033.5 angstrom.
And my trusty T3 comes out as -22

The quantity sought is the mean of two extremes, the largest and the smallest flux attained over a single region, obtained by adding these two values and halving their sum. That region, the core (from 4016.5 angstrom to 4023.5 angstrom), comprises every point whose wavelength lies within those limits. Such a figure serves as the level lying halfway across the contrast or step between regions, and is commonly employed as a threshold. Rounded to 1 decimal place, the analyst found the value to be 35.4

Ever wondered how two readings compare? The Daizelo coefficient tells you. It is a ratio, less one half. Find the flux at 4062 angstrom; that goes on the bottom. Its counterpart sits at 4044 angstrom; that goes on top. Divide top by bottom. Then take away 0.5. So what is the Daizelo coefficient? 0.62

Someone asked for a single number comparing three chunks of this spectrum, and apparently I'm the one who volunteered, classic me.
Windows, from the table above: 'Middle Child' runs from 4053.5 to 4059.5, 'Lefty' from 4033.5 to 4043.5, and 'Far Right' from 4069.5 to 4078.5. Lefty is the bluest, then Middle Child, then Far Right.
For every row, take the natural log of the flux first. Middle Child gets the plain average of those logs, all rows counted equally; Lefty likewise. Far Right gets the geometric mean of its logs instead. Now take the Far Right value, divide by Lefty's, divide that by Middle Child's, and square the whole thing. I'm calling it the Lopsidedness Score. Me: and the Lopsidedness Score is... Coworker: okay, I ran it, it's 0.0799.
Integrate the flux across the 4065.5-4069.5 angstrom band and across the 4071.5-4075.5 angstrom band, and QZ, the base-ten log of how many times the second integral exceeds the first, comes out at -0.02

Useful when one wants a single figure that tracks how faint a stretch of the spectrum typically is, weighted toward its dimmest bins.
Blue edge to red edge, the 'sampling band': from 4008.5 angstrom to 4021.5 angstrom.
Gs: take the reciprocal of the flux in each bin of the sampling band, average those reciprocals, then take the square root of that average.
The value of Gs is 0.1692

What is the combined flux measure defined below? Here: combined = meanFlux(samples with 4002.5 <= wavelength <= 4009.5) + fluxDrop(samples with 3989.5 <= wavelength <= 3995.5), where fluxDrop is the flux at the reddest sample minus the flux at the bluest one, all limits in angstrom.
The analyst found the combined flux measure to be 29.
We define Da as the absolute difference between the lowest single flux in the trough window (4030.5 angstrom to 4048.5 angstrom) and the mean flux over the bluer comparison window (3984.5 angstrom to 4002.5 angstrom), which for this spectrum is 6.0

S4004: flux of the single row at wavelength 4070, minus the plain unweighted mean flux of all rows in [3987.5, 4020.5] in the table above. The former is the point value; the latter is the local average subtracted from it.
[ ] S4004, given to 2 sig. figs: 1.8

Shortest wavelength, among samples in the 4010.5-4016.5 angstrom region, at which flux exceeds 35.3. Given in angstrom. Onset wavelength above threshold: 4011 angstrom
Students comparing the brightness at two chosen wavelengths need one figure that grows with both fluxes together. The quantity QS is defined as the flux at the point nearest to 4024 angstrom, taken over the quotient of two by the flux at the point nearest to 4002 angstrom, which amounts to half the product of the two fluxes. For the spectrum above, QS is 560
